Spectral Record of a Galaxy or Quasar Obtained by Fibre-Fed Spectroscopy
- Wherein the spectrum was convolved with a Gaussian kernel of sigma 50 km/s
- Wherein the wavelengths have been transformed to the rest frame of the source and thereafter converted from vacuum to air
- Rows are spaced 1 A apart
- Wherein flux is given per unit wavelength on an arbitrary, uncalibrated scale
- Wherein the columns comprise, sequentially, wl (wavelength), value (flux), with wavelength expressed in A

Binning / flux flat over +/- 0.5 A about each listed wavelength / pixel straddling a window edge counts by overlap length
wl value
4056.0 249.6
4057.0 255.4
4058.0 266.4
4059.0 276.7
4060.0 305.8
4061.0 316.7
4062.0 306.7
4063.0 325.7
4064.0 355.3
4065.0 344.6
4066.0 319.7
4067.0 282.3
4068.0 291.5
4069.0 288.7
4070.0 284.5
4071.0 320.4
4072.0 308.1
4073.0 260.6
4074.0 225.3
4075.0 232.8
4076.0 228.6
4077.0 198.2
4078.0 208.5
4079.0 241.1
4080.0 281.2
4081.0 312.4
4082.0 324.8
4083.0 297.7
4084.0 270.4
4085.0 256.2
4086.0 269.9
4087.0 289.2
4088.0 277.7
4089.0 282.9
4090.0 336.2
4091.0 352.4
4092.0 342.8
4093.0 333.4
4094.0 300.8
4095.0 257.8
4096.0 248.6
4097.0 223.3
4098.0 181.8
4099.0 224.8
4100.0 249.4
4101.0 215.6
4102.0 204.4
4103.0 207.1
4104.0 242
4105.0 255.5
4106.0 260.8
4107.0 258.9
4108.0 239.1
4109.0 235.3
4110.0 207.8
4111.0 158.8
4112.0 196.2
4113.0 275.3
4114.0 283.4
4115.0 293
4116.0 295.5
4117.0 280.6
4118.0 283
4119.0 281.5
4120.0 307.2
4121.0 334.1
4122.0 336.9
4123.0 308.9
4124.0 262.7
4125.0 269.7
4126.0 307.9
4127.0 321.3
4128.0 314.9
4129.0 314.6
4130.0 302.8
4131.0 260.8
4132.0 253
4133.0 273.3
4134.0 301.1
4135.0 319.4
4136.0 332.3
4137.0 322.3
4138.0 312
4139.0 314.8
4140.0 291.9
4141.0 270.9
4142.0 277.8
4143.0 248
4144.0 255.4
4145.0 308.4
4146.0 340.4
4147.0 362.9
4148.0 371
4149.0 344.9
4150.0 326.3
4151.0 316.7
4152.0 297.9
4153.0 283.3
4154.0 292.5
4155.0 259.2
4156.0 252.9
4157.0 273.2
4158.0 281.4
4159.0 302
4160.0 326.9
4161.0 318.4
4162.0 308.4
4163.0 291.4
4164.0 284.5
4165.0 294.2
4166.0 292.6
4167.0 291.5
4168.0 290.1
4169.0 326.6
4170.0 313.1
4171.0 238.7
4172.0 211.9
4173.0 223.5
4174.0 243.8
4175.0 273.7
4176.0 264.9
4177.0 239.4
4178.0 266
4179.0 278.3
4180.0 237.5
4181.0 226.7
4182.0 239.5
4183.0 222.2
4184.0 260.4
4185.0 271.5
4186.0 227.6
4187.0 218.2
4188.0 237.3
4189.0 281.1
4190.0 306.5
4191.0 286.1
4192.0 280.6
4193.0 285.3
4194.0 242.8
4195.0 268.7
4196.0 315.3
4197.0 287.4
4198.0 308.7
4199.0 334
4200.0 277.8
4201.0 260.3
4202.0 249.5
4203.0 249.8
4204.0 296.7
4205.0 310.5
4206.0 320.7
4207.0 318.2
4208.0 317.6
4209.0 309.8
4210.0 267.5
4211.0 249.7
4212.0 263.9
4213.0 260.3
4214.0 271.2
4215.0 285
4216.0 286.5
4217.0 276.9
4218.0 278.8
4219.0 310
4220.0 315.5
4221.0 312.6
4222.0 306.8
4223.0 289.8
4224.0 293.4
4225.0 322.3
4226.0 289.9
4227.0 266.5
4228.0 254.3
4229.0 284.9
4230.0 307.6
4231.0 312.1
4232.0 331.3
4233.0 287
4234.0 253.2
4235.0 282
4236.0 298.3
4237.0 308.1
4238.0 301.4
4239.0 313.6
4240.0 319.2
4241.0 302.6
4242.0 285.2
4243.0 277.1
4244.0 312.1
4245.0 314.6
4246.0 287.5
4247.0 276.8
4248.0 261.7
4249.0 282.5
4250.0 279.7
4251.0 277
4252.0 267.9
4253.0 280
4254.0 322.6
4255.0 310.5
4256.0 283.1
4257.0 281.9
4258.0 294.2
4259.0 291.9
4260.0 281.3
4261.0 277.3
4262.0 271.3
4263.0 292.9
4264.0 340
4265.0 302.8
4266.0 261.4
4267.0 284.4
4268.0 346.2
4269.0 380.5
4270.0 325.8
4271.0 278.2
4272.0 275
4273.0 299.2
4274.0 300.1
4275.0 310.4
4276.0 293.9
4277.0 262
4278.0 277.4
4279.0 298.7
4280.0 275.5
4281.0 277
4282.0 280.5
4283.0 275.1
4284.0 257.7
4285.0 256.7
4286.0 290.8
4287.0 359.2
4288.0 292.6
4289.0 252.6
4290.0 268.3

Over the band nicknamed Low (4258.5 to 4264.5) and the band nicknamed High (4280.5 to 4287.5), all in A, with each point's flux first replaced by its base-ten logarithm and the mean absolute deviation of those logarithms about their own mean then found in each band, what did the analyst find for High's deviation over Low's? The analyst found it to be 1.4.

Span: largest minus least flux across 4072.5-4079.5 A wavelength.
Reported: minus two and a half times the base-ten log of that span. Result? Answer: -4.49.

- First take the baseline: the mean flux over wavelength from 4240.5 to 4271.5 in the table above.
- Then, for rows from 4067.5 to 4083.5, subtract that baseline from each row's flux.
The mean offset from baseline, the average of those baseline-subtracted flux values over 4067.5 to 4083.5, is -26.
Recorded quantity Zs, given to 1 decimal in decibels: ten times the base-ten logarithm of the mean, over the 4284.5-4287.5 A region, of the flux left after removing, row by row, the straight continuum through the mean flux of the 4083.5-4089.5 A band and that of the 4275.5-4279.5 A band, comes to 12.8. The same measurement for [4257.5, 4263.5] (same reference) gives 4.1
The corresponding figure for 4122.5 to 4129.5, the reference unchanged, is 13.8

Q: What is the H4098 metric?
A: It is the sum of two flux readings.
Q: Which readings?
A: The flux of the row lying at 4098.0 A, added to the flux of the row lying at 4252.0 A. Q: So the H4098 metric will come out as 450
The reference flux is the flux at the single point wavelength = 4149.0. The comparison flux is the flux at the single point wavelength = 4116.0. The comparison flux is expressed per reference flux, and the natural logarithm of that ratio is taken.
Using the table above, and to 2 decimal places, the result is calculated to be -0.15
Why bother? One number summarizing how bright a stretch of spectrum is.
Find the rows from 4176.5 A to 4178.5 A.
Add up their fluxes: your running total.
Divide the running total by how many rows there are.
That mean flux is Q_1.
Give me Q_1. 253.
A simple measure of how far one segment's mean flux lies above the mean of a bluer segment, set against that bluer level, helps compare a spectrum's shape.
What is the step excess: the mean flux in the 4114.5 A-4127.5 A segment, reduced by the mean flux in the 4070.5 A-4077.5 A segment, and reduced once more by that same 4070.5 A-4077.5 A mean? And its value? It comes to -208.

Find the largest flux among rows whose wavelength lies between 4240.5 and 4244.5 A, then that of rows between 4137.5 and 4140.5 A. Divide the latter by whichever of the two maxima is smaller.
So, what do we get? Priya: 1.01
